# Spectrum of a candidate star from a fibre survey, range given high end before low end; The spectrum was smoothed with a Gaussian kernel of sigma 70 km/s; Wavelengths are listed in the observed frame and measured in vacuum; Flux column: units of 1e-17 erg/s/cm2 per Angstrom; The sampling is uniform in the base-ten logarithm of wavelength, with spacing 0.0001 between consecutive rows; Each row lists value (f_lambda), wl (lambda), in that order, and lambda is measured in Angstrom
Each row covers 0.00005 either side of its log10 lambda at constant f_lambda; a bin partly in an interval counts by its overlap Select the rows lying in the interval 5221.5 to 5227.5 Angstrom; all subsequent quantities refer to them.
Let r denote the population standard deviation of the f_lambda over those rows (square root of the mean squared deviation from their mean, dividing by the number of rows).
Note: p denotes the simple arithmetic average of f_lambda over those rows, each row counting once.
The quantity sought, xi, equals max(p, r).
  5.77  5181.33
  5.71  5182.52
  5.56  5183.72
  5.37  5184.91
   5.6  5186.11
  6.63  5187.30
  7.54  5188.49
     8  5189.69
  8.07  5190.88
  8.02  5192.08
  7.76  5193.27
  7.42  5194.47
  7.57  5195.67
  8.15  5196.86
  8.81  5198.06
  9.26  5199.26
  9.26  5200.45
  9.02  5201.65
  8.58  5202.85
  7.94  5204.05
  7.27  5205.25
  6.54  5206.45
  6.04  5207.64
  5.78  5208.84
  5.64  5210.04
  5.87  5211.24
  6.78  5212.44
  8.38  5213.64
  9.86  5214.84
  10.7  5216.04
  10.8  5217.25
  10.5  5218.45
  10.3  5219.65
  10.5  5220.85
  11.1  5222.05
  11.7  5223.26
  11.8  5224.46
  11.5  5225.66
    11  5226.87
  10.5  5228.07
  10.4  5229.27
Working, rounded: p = 11.4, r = 0.3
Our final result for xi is 11.4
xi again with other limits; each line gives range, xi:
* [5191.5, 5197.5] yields 7.8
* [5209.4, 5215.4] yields 7.3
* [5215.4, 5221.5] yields 10.6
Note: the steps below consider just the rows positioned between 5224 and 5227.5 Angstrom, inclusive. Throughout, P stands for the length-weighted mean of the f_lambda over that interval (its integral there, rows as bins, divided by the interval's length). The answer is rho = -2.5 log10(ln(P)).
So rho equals -1.0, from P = 11.4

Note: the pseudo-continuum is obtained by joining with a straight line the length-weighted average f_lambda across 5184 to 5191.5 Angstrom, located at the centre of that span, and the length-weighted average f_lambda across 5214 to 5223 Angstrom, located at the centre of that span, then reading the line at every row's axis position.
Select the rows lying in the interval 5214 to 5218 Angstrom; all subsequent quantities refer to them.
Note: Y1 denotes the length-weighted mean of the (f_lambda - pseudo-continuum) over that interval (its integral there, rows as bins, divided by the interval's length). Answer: 0.12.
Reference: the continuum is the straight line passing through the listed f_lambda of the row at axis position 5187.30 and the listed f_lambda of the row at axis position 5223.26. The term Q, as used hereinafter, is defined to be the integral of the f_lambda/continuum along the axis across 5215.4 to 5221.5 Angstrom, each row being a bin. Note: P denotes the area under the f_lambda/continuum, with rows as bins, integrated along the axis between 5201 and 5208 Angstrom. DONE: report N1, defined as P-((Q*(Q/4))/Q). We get 4.5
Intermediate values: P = 5.9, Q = 5.8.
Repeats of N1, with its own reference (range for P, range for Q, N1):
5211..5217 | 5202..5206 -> 4.1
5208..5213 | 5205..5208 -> 2.5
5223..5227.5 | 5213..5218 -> 3.2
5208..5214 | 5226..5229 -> 3.2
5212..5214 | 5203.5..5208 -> 0.6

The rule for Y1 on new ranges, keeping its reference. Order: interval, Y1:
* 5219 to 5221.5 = -0.31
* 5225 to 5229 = -0.58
